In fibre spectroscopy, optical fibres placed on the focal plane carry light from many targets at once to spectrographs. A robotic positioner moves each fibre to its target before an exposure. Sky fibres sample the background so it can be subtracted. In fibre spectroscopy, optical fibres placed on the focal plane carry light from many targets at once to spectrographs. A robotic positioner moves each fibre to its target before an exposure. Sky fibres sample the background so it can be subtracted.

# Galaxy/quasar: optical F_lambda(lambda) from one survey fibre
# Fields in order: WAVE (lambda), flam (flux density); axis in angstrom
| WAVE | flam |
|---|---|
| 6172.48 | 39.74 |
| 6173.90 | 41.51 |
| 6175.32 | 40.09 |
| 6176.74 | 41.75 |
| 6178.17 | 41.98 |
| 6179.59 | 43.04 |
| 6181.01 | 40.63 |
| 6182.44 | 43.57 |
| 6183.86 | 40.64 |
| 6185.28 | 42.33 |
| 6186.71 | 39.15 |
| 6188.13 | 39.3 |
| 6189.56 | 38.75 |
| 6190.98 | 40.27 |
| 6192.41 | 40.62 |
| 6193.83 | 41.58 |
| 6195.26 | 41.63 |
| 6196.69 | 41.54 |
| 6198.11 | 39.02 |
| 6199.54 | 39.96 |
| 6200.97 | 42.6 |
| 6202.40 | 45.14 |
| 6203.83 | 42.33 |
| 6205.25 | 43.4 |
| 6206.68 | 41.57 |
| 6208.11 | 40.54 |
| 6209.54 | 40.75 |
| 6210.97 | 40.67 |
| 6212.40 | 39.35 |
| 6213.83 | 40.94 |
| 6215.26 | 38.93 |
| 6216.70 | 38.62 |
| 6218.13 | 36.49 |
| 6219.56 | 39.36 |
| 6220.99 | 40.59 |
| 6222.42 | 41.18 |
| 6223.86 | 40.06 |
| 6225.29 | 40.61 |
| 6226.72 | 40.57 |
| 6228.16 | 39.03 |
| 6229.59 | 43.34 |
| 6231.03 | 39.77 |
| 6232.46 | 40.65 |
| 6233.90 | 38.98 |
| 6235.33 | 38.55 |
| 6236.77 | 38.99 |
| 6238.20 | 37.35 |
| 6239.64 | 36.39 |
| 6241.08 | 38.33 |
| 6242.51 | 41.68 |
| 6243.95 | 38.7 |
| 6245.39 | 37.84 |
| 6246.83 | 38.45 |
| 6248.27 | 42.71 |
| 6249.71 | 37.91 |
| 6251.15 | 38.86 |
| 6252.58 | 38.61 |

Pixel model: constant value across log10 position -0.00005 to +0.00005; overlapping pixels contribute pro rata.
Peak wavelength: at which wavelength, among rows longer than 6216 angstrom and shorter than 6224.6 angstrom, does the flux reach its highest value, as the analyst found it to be 6222.42 angstrom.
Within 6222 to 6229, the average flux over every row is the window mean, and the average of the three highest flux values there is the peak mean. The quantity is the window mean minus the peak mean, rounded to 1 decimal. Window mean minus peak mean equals -0.5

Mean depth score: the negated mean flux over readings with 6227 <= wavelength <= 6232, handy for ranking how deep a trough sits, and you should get -40.7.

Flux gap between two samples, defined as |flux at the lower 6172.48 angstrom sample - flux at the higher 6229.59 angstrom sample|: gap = 3.6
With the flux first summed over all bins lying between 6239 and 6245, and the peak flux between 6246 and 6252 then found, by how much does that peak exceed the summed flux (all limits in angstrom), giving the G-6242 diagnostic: -112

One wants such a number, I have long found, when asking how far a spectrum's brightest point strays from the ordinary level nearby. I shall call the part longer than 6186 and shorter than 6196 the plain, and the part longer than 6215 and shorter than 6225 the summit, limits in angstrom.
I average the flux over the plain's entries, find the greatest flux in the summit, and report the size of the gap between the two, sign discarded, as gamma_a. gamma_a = 1.0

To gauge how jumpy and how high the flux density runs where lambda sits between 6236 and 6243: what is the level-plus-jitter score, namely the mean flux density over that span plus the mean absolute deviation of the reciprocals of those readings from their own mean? 38.5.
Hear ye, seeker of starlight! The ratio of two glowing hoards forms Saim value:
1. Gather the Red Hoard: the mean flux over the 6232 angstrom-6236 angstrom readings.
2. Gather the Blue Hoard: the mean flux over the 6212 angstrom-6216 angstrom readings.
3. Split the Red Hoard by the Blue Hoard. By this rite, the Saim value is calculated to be 0.99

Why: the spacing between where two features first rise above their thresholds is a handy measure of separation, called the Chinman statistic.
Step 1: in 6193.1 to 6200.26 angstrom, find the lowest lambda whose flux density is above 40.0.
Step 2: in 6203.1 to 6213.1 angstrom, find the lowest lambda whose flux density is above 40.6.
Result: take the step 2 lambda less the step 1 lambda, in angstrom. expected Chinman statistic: 10.0 angstrom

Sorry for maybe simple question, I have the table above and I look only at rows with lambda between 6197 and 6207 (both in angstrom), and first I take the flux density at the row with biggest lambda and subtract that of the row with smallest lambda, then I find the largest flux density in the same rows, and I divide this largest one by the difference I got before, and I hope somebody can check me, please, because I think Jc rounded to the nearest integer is 18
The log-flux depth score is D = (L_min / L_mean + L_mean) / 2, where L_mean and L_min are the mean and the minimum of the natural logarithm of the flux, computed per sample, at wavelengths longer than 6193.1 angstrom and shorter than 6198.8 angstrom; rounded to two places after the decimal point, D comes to 2.35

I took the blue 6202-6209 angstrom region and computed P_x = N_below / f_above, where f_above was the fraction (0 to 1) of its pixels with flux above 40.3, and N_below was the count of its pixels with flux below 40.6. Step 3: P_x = 1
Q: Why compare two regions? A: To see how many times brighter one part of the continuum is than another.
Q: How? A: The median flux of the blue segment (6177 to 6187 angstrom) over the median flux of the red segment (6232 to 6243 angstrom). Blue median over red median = 1.08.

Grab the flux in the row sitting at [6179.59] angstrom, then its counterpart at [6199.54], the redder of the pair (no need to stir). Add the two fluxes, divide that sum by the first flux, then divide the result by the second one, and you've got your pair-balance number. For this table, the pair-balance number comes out 0.0483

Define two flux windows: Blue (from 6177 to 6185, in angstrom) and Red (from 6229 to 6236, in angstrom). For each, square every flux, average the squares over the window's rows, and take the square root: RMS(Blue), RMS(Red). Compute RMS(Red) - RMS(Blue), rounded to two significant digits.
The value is -1.7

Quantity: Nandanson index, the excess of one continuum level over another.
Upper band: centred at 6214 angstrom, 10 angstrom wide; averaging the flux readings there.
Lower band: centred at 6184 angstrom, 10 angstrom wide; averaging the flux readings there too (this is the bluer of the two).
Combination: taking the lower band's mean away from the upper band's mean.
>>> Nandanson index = -1.8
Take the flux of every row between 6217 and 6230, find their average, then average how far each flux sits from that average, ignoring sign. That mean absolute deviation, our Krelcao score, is 1.25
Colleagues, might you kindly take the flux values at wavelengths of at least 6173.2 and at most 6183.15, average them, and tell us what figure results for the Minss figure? 41.8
